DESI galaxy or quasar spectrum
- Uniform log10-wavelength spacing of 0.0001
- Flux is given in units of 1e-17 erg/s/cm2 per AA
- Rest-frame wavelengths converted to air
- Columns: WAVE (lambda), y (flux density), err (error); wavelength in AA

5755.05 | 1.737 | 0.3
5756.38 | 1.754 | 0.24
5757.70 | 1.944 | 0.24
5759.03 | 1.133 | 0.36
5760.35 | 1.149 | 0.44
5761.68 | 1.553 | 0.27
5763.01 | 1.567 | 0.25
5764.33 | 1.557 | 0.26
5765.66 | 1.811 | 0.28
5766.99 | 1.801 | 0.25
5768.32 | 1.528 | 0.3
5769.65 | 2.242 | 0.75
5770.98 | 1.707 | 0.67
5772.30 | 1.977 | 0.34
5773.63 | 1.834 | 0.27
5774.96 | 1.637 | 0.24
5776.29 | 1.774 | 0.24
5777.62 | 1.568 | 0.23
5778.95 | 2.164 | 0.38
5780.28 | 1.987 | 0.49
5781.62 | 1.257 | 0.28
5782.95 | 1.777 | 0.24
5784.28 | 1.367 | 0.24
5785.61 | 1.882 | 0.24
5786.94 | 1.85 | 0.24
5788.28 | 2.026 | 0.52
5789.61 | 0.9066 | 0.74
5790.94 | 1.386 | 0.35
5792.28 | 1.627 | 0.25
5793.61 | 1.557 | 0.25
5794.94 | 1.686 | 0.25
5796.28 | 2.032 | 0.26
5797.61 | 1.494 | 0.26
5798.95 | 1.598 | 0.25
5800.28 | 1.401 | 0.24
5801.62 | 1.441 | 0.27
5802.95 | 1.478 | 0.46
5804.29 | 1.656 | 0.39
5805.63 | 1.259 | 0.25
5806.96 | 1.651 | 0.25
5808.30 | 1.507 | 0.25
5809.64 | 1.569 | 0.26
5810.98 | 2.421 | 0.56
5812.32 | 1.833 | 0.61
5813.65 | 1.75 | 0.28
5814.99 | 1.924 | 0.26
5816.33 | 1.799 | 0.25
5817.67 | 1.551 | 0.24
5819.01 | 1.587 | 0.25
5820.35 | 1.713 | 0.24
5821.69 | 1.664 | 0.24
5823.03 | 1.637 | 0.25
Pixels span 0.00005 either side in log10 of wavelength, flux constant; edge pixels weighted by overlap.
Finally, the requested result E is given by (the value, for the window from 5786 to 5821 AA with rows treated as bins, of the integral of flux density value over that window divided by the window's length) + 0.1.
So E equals 1.74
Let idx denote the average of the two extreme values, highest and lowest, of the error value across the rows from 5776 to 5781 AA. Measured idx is 0.36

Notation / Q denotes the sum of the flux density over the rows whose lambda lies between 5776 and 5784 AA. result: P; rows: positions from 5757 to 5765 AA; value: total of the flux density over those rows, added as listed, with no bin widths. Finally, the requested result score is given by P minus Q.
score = -1.6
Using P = 8.9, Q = 10.5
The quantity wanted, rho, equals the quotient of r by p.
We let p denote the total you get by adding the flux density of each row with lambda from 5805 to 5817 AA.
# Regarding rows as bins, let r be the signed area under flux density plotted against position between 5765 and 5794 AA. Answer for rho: 3.2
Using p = 16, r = 50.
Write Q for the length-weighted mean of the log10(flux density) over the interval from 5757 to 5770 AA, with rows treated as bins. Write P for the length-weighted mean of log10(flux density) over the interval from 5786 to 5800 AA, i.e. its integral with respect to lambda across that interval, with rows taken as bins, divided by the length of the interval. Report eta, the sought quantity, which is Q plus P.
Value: 0.40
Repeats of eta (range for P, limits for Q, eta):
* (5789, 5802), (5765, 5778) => 0.42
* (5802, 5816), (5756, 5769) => 0.42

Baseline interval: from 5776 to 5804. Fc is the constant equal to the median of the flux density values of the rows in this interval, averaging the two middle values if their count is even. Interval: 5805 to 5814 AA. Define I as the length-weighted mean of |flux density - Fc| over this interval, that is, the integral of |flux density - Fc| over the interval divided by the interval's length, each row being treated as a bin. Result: 0.25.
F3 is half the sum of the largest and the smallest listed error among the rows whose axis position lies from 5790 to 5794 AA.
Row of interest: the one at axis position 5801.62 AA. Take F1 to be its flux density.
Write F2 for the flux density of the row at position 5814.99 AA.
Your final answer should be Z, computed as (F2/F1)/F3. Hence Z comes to 4.5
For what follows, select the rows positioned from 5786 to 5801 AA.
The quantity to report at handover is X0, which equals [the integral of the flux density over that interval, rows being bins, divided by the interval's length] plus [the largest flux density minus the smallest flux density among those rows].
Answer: 2.73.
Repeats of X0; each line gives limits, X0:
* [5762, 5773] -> 2.48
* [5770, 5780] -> 2.43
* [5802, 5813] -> 2.83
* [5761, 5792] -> 3.04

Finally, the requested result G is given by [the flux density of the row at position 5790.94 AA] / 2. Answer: 0.69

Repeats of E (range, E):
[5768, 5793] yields 1.81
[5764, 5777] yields 1.89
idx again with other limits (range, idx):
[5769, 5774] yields 0.51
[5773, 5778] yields 0.25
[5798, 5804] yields 0.35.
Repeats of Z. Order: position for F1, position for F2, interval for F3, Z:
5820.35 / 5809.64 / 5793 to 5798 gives 3.6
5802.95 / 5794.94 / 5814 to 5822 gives 4.6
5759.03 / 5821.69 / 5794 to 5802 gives 5.8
